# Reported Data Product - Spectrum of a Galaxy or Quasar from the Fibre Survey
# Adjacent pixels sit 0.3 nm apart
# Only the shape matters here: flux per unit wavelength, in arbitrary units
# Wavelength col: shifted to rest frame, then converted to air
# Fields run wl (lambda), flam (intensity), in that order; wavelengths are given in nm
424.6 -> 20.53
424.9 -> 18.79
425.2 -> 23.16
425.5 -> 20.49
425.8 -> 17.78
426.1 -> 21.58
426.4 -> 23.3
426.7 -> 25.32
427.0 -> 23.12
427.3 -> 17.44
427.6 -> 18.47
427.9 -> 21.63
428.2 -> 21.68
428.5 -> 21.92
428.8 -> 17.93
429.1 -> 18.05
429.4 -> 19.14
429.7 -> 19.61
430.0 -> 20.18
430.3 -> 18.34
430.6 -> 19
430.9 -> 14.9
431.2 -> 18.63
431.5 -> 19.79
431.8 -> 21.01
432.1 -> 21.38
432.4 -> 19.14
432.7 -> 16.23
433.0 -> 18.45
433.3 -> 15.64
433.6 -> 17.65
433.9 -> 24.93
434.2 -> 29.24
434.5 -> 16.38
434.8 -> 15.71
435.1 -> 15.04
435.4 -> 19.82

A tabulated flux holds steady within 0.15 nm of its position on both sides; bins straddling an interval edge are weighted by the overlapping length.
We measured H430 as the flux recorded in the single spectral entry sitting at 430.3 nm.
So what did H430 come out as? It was 18.34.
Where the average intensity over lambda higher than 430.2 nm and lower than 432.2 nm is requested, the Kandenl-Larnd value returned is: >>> 19.0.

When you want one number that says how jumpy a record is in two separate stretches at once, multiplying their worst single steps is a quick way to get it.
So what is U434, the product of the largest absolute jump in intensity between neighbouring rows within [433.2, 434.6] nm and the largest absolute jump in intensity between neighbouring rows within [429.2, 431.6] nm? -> 53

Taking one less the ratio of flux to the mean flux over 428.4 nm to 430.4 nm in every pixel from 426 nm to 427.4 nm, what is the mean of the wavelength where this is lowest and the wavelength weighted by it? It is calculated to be 426.61 nm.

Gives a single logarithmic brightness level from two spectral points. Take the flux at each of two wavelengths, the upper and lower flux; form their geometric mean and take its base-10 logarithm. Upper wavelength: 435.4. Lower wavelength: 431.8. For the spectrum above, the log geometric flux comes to 1.31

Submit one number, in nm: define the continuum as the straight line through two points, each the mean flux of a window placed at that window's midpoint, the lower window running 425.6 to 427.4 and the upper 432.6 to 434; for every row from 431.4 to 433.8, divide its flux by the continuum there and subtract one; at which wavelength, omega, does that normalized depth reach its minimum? 433.3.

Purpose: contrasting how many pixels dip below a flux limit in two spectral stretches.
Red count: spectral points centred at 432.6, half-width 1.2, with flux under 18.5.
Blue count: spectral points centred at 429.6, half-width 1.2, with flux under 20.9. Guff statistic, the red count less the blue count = -3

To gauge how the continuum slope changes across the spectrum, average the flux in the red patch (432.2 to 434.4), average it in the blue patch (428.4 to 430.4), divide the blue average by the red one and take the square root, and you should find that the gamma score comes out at 0.98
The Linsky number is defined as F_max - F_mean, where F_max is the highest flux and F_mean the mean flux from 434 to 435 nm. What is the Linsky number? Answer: 8.8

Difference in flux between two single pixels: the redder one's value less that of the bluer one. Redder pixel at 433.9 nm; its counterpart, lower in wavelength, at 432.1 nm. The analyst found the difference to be 4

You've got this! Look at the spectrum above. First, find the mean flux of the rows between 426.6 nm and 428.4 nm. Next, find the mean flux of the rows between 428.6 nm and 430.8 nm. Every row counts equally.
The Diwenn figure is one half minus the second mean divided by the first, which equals -0.39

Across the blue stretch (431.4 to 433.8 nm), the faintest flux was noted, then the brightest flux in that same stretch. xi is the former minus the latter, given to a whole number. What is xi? -6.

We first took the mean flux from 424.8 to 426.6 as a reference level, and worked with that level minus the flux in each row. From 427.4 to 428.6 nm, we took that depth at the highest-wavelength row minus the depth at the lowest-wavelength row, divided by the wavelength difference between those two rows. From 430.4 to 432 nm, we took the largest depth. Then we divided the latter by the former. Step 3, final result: -2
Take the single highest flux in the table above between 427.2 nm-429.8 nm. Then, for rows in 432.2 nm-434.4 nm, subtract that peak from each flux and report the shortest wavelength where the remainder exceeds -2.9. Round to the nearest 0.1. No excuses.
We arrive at 432.4 nm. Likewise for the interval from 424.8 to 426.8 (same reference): 425.2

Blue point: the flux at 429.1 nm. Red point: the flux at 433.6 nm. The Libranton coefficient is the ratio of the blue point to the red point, 1.02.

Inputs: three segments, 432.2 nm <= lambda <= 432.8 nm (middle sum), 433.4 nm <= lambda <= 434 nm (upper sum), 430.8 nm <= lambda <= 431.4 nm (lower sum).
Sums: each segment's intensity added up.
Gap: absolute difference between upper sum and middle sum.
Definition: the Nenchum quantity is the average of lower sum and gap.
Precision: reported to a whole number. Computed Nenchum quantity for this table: 20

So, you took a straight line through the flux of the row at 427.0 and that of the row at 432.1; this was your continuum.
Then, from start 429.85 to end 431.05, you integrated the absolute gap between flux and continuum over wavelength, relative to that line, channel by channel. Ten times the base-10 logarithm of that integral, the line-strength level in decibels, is 6.6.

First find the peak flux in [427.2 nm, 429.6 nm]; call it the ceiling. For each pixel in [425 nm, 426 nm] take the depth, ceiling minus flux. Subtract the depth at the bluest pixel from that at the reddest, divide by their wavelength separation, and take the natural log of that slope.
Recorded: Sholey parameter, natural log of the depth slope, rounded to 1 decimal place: 2.2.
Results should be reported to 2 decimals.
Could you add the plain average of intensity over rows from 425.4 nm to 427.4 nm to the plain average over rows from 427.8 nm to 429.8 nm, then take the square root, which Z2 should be 6.43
